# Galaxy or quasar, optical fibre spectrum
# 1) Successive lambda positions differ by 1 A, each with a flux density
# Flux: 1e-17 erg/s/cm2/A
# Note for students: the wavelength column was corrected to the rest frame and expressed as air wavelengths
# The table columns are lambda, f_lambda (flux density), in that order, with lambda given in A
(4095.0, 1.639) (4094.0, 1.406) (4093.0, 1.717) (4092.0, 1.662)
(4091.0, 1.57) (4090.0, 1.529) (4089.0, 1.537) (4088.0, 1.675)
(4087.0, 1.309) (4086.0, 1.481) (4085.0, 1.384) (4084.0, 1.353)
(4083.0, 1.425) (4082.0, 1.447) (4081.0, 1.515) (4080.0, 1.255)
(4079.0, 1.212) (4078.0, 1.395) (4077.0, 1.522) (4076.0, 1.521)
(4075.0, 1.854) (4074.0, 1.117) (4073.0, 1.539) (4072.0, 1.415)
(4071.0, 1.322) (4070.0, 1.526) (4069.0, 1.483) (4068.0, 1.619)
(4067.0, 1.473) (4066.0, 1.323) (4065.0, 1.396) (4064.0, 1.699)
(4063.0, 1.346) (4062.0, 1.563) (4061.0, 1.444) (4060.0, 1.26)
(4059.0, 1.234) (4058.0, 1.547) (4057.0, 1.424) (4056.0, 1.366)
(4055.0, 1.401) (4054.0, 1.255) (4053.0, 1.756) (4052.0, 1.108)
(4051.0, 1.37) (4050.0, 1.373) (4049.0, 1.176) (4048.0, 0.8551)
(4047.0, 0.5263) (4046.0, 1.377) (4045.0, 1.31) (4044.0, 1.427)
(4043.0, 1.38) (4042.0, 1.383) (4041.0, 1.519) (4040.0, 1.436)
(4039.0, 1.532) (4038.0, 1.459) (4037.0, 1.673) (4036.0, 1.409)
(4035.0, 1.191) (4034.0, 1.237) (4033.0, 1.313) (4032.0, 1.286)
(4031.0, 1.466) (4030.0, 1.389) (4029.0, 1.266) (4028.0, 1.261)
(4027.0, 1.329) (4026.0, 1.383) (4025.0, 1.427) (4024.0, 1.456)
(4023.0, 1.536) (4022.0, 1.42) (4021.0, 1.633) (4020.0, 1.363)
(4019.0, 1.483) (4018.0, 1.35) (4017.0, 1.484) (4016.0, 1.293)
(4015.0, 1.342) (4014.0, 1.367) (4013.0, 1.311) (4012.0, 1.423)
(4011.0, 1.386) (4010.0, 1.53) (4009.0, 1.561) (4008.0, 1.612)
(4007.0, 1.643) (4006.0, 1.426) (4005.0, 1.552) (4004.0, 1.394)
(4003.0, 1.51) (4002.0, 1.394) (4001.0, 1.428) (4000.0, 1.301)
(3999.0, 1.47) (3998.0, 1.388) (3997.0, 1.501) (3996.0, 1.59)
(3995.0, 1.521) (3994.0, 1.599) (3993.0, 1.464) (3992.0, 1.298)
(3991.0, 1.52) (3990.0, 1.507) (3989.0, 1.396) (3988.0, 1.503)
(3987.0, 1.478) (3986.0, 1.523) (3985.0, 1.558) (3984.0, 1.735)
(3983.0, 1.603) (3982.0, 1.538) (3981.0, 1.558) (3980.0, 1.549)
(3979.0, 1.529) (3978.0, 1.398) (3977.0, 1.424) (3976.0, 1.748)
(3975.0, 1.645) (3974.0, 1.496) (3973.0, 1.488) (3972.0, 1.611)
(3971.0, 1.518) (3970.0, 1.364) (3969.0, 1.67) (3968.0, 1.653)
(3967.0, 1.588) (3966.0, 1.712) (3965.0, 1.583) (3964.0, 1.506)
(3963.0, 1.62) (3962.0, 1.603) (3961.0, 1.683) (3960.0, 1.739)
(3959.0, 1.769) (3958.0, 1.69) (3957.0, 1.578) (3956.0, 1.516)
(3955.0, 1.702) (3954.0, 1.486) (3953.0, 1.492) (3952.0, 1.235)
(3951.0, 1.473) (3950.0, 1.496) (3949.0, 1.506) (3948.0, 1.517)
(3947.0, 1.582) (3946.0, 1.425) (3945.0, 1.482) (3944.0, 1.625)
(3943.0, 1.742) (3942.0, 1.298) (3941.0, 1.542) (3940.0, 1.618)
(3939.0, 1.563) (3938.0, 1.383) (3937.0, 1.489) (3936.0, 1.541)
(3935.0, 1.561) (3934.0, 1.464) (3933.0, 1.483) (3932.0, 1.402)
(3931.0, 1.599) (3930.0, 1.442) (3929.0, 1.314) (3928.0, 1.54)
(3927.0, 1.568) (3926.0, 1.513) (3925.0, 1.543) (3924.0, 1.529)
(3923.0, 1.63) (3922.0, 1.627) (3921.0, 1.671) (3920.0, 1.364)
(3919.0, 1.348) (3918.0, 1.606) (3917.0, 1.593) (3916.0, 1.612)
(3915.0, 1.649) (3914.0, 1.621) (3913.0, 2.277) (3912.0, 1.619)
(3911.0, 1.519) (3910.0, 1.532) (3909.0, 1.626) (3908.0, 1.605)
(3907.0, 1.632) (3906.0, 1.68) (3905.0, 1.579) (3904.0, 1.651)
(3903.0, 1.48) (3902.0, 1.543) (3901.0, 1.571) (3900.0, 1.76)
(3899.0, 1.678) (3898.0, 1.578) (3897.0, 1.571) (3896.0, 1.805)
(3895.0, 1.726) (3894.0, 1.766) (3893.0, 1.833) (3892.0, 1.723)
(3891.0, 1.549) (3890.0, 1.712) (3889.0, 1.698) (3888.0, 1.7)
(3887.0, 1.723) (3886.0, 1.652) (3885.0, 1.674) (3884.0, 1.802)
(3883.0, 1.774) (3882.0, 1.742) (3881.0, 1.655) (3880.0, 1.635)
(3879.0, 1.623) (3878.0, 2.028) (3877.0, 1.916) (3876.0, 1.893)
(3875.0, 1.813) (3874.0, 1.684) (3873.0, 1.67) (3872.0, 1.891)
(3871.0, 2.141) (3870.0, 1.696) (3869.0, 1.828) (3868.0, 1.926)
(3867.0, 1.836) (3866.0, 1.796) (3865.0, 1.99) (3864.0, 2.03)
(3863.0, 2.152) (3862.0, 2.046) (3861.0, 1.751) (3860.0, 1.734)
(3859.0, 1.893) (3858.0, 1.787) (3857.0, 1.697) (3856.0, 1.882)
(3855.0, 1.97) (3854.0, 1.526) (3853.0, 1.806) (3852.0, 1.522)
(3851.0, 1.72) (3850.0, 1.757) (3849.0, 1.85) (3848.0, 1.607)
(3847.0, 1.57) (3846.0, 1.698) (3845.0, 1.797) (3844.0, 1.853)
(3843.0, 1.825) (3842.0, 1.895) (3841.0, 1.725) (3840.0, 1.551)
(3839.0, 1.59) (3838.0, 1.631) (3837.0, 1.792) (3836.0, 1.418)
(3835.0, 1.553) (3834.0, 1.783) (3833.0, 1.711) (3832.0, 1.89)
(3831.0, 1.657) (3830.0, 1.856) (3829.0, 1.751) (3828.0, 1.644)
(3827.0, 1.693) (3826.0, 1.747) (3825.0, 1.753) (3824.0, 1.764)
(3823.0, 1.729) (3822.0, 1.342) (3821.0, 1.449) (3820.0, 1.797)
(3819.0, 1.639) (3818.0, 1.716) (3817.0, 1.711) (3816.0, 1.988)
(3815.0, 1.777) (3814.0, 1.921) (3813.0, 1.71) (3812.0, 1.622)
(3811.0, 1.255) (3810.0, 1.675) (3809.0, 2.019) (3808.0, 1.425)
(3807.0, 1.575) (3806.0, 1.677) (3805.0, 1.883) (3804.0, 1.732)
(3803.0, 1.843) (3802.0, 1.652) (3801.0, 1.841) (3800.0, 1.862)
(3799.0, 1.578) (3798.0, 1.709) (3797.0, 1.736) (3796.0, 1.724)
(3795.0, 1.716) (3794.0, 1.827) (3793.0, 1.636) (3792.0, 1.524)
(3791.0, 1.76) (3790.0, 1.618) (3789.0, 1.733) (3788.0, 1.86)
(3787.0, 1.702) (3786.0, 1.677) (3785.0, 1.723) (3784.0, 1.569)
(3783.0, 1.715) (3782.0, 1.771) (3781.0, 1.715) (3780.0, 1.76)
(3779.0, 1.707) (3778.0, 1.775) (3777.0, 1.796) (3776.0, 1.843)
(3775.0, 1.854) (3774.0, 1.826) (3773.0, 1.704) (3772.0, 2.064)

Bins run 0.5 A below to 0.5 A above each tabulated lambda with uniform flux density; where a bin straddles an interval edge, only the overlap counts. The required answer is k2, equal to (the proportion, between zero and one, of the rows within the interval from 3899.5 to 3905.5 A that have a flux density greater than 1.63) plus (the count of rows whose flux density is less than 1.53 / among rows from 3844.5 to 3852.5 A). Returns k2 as 1.33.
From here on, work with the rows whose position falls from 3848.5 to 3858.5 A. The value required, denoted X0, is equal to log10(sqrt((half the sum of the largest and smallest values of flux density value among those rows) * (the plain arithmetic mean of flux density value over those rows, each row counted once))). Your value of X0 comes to 0.243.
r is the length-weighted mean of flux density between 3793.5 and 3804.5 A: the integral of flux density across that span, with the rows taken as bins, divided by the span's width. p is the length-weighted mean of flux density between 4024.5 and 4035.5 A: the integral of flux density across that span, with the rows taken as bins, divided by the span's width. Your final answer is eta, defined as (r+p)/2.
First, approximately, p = 1.32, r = 1.75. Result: 1.53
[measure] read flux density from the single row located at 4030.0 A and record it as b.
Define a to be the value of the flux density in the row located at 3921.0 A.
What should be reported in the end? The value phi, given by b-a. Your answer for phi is -0.28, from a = 1.671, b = 1.389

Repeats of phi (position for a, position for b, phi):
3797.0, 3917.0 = -0.14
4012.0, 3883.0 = 0.35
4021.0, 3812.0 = -0.01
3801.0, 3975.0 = -0.20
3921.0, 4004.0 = -0.28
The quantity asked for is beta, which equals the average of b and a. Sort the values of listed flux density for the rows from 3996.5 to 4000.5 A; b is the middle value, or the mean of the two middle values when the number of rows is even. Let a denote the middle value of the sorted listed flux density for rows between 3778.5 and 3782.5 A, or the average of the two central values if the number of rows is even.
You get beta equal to 1.58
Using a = 1.74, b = 1.4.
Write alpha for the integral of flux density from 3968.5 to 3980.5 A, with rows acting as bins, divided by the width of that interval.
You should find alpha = 1.54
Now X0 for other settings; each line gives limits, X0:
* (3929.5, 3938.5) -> 0.173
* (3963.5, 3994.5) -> 0.185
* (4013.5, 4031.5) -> 0.154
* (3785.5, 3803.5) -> 0.232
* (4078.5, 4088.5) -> 0.154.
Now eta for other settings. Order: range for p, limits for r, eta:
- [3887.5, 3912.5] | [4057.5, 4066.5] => 1.53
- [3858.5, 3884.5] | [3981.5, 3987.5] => 1.71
